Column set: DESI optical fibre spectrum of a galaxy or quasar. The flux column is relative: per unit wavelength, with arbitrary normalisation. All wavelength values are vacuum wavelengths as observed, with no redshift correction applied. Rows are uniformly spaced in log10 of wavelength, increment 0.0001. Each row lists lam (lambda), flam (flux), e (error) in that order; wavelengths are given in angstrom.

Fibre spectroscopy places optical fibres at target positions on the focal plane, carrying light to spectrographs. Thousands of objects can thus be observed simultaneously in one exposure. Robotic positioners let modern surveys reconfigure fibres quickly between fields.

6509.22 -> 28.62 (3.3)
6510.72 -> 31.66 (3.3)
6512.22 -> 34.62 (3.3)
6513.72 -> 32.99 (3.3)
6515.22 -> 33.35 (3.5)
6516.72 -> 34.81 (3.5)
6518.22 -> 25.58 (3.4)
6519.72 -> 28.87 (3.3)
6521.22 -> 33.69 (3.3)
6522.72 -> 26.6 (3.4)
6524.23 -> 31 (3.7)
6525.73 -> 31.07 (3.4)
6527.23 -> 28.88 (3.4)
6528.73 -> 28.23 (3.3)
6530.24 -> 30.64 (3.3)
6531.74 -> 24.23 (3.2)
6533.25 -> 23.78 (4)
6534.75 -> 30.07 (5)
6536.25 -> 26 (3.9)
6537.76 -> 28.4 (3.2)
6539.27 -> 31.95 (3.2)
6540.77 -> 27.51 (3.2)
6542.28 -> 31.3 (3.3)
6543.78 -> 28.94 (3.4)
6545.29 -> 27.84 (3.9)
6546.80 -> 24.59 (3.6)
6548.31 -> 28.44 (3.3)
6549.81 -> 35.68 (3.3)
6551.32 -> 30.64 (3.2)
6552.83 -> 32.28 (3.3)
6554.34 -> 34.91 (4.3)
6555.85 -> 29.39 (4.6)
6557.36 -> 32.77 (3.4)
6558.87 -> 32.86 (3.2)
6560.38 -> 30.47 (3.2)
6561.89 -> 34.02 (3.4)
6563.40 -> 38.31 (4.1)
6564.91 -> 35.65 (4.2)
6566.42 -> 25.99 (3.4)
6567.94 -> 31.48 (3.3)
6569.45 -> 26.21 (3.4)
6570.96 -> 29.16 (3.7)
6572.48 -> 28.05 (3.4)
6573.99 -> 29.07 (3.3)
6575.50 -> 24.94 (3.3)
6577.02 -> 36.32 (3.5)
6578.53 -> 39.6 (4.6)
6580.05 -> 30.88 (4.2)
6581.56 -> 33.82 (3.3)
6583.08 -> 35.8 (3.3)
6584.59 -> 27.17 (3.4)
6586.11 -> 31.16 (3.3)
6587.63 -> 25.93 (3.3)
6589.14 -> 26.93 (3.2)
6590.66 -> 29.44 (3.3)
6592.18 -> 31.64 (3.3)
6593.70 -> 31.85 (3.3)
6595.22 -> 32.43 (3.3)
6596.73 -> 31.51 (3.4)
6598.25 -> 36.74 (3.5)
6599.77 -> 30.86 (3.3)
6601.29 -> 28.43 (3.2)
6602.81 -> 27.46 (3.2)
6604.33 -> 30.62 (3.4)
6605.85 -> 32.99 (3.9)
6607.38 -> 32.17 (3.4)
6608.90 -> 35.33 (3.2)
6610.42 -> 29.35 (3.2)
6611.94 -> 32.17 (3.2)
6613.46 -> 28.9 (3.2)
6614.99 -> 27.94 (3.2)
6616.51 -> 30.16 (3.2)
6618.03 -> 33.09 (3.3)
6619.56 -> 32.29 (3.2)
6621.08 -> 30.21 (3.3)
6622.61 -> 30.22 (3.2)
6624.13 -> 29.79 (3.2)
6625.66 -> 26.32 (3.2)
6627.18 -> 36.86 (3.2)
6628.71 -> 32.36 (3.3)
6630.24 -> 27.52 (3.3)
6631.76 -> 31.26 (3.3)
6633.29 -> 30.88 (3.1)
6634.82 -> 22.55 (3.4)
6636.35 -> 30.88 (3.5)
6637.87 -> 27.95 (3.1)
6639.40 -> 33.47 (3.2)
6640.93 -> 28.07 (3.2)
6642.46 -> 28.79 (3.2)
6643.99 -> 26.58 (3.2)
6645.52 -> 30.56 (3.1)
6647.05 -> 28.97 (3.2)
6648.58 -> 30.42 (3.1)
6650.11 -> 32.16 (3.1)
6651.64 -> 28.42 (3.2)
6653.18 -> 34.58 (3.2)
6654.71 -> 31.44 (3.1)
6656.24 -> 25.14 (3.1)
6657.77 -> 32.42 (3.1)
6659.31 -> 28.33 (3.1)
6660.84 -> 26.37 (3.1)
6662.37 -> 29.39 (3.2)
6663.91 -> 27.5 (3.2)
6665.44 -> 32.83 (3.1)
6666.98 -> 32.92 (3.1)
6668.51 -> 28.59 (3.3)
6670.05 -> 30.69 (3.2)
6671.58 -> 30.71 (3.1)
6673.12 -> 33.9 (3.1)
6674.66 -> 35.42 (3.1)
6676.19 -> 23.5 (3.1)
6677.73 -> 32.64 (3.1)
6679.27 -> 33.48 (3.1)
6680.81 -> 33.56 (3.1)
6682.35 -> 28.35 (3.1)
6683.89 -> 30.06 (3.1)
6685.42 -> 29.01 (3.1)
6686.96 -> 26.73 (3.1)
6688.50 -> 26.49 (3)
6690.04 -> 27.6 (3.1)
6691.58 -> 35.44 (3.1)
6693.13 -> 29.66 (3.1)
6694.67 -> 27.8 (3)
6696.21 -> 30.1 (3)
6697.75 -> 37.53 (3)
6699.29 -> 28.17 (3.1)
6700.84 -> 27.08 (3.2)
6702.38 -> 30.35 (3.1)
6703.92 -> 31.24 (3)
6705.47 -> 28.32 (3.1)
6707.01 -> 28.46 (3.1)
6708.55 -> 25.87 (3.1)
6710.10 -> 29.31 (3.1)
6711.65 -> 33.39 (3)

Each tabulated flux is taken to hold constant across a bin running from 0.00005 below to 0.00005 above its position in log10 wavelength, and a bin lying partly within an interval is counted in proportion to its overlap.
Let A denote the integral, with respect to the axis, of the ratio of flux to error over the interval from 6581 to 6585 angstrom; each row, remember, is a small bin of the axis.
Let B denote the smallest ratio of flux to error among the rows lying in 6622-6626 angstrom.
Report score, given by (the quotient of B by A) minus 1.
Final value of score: -0.79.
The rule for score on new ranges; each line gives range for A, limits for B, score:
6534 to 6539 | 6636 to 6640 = -0.76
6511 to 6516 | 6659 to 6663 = -0.83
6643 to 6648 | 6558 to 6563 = -0.79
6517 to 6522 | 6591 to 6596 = -0.79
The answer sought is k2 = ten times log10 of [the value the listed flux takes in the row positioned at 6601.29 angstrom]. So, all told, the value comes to 14.5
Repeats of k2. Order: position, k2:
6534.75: 14.8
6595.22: 15.1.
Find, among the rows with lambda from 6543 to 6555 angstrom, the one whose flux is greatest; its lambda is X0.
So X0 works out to 6549.81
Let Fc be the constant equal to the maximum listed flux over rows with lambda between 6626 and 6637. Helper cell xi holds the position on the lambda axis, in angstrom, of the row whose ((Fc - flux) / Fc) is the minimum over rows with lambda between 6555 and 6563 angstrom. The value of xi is 6561.89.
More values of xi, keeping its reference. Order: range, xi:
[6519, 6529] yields 6521.22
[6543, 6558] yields 6549.81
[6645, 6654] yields 6653.18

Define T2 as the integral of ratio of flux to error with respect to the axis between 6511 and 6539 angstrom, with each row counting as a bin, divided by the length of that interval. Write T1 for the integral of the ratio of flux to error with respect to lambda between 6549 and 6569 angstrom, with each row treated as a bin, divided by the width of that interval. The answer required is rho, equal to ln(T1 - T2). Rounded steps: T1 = 9.1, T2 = 8.55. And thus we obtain -0.5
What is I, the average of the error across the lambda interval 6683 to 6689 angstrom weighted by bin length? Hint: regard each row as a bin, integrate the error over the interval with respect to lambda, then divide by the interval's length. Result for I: 3.1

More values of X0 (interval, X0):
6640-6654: 6653.18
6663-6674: 6673.12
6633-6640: 6639.40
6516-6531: 6516.72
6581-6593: 6583.08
